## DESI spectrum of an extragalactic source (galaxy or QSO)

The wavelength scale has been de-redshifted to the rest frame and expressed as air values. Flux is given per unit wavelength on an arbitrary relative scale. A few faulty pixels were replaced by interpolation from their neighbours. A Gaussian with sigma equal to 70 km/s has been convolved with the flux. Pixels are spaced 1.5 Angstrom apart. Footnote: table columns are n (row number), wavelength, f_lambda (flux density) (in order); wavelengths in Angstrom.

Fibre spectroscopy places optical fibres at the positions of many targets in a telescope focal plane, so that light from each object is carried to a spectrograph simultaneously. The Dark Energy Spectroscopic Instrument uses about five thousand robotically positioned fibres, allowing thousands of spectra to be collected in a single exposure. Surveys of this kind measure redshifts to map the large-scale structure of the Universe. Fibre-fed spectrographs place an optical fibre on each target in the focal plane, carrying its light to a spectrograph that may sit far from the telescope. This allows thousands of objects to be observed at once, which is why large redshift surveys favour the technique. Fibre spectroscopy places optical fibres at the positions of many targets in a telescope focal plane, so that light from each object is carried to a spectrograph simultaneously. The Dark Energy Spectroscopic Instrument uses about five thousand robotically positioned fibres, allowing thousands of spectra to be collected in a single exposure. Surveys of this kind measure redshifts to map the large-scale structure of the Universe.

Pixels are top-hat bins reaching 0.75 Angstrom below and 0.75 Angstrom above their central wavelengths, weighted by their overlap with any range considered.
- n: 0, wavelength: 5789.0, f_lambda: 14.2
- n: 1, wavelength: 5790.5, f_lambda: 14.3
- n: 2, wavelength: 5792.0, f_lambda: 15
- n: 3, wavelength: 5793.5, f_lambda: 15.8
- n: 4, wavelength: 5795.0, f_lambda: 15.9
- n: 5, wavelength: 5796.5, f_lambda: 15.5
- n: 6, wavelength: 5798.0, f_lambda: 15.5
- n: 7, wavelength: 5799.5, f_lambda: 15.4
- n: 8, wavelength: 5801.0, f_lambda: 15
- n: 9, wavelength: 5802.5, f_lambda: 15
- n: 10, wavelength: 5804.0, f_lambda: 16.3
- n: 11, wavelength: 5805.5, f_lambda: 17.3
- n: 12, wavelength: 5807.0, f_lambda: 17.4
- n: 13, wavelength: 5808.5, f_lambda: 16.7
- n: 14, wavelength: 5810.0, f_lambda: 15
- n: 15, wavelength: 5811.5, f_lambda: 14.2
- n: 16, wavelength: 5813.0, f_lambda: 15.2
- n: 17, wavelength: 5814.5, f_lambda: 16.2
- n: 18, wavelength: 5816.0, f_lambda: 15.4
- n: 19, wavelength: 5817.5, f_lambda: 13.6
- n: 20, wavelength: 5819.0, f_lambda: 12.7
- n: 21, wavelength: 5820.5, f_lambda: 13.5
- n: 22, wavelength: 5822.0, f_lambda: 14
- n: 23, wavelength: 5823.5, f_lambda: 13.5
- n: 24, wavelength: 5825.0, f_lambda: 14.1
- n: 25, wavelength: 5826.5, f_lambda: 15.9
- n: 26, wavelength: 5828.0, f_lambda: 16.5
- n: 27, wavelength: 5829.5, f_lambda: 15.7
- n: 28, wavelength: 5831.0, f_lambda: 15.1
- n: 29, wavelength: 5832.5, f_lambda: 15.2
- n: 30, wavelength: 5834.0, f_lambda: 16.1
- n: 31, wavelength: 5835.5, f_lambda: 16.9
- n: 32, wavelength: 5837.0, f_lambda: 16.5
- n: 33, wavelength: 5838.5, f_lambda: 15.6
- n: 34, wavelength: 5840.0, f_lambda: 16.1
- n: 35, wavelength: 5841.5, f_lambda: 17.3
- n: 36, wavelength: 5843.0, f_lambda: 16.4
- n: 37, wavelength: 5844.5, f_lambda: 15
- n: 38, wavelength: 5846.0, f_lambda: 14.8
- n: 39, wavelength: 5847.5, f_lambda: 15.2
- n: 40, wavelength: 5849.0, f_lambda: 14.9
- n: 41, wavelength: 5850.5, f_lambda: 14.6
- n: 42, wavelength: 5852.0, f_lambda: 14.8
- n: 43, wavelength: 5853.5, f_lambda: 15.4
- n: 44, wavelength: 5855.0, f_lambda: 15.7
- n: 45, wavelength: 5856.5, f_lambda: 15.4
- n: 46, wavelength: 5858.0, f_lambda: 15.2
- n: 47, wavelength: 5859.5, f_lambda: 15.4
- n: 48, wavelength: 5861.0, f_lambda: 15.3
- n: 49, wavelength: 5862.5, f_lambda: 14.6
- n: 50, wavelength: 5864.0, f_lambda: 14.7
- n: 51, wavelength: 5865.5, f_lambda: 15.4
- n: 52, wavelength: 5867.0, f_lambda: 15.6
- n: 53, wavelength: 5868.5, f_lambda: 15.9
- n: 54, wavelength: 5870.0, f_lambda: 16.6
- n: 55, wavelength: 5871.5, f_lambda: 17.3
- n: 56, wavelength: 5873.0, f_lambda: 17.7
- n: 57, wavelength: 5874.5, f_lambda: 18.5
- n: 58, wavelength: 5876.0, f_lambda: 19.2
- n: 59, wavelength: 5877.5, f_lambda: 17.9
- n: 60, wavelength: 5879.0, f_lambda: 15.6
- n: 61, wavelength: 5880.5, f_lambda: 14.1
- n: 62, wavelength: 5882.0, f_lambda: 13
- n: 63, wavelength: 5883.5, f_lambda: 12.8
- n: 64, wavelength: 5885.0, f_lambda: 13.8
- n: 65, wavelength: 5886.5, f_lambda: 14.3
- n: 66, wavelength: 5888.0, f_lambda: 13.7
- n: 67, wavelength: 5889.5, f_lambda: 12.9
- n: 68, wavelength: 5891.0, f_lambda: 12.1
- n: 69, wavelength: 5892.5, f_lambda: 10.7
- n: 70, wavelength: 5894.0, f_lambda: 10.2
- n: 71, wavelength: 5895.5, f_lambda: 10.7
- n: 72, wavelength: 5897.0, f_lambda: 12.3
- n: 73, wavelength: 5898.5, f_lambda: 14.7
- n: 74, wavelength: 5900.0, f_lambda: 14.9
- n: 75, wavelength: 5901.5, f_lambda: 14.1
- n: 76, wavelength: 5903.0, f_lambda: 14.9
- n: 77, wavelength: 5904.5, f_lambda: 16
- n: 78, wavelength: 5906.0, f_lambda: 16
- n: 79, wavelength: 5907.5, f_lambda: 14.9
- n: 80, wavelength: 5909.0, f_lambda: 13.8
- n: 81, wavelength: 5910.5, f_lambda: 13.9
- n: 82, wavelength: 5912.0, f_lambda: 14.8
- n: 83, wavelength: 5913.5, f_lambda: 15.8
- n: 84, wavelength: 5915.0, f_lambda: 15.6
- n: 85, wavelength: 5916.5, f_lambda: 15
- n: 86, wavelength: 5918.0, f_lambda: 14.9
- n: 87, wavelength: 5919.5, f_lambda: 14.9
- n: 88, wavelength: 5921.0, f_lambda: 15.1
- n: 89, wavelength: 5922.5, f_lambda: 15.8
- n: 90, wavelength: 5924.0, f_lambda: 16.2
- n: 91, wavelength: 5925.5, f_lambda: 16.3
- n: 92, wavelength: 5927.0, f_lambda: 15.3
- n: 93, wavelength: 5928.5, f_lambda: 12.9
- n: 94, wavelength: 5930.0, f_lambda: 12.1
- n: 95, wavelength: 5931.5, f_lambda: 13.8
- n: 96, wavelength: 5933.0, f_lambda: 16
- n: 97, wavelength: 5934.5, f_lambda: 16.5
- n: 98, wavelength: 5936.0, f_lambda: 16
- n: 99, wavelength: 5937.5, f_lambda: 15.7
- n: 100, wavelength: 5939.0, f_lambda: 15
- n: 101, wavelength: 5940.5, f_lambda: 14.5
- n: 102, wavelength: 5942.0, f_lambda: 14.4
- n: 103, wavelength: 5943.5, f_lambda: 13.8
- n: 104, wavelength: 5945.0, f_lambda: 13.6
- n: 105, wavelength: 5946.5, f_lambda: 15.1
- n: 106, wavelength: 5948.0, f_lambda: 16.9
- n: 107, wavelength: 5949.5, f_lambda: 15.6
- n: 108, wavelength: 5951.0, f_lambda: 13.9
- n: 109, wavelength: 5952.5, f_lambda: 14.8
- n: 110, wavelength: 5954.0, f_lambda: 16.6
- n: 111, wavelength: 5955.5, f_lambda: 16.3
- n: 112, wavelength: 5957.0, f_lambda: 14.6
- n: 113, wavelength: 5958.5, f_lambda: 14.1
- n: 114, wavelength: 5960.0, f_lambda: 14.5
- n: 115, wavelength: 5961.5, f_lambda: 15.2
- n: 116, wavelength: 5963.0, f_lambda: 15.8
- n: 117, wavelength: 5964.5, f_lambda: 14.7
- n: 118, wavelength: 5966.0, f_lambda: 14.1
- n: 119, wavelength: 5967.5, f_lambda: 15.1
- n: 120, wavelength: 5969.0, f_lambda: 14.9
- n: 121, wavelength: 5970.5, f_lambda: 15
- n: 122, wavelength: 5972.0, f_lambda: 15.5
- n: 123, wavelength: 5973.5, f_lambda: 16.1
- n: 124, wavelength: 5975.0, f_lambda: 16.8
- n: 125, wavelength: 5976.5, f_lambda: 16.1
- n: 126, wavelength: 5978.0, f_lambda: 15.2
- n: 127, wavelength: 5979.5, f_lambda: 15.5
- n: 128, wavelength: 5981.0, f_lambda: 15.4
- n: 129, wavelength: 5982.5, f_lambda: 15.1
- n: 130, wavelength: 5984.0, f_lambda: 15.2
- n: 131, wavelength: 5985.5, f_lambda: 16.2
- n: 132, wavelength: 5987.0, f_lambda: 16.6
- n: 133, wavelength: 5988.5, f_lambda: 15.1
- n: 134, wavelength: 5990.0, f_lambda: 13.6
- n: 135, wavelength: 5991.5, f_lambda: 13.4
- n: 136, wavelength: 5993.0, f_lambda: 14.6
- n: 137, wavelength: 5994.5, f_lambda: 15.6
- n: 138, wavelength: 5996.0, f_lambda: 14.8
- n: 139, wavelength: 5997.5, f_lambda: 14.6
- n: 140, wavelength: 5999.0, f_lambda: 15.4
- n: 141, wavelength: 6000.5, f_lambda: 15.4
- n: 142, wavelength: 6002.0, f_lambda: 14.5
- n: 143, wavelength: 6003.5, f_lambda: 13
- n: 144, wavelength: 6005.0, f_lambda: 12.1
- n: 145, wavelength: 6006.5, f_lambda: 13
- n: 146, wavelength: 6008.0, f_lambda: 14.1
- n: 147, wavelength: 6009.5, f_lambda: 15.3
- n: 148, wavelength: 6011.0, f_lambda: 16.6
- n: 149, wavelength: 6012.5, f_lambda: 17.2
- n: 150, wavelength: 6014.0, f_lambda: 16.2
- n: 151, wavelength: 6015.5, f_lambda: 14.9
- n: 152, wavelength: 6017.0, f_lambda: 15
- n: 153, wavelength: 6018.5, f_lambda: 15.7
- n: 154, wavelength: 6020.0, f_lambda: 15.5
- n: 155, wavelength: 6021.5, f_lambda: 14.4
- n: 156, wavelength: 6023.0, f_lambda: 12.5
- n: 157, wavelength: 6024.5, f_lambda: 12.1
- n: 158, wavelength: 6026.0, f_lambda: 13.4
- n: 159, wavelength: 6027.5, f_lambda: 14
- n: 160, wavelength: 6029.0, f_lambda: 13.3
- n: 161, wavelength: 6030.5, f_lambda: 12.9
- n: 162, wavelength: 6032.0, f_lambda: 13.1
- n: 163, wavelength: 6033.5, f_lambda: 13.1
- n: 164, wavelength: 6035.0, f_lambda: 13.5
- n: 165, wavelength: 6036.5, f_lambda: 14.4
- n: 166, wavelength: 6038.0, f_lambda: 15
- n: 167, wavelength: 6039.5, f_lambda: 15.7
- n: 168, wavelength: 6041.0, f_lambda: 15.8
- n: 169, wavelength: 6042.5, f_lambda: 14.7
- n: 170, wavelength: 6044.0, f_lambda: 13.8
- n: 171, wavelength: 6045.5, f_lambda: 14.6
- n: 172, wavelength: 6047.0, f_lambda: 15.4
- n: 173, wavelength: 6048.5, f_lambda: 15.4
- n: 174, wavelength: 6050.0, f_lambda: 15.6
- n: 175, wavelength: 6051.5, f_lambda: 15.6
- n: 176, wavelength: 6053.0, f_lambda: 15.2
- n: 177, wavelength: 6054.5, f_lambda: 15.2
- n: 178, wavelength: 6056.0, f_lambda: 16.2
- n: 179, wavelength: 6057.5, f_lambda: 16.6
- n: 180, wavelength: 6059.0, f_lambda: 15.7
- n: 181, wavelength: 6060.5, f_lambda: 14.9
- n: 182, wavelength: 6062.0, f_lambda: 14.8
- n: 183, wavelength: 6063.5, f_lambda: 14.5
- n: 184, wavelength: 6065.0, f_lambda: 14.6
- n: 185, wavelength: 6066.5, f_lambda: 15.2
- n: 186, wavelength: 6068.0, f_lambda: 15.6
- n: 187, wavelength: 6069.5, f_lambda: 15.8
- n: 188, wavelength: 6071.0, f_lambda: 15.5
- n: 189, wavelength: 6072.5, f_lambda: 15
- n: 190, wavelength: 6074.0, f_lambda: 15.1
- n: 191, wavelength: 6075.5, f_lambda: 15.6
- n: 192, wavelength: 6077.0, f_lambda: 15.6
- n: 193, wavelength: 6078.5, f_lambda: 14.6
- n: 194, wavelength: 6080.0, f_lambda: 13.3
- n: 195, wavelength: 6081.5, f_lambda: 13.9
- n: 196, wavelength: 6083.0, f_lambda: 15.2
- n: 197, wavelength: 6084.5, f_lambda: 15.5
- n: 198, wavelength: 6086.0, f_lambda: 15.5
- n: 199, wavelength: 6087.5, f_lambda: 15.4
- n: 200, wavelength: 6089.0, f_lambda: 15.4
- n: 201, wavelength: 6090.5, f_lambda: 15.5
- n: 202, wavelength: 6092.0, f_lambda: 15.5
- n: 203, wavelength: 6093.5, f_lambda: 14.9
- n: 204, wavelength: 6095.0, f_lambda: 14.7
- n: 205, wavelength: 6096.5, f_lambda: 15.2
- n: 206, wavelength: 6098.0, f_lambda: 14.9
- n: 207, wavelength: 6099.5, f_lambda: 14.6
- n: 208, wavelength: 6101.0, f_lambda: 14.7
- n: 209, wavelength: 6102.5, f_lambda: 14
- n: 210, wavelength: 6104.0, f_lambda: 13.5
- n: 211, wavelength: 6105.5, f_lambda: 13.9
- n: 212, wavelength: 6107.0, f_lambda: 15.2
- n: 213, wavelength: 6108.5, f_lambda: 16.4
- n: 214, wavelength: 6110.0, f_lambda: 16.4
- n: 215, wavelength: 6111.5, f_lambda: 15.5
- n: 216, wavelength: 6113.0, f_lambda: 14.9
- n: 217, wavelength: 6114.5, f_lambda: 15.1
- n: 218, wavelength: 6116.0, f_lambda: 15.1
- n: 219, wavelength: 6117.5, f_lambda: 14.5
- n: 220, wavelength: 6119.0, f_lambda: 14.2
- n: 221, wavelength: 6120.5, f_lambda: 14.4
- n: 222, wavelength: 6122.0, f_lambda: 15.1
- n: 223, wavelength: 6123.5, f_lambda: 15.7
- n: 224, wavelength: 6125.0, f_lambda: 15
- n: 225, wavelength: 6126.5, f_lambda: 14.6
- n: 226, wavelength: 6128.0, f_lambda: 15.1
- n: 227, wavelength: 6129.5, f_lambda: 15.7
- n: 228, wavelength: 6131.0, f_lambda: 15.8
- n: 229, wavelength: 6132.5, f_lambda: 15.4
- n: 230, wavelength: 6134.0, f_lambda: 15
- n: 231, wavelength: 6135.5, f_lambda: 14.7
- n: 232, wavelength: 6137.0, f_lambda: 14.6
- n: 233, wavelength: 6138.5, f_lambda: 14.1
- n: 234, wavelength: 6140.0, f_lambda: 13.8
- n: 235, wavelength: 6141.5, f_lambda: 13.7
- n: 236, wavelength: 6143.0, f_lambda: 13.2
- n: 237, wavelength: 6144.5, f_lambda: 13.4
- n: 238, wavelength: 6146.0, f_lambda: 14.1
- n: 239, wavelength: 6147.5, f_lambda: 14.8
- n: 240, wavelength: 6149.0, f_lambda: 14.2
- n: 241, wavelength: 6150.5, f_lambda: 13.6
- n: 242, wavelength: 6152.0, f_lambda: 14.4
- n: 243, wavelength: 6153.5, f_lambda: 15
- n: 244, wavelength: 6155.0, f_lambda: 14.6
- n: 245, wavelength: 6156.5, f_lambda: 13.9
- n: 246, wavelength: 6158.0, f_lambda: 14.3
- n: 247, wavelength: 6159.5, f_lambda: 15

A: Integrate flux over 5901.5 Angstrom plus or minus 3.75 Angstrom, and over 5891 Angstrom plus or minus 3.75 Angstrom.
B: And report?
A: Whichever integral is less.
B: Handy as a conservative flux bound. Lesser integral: 89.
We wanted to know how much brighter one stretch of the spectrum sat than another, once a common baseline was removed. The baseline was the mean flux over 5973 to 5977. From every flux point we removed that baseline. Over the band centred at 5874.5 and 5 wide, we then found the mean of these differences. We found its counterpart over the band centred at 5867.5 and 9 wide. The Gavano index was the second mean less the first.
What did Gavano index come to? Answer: -2.5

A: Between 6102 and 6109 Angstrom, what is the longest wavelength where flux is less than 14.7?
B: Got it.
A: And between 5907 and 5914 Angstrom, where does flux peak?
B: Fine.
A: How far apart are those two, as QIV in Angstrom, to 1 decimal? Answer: 192.0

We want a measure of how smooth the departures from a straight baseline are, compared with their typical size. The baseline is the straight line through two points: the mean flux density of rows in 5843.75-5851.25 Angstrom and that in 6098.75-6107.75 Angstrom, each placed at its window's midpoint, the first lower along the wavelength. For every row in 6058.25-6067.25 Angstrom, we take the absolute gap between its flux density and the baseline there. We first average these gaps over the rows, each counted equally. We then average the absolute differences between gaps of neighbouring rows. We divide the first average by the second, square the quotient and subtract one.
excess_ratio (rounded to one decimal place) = 1.0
